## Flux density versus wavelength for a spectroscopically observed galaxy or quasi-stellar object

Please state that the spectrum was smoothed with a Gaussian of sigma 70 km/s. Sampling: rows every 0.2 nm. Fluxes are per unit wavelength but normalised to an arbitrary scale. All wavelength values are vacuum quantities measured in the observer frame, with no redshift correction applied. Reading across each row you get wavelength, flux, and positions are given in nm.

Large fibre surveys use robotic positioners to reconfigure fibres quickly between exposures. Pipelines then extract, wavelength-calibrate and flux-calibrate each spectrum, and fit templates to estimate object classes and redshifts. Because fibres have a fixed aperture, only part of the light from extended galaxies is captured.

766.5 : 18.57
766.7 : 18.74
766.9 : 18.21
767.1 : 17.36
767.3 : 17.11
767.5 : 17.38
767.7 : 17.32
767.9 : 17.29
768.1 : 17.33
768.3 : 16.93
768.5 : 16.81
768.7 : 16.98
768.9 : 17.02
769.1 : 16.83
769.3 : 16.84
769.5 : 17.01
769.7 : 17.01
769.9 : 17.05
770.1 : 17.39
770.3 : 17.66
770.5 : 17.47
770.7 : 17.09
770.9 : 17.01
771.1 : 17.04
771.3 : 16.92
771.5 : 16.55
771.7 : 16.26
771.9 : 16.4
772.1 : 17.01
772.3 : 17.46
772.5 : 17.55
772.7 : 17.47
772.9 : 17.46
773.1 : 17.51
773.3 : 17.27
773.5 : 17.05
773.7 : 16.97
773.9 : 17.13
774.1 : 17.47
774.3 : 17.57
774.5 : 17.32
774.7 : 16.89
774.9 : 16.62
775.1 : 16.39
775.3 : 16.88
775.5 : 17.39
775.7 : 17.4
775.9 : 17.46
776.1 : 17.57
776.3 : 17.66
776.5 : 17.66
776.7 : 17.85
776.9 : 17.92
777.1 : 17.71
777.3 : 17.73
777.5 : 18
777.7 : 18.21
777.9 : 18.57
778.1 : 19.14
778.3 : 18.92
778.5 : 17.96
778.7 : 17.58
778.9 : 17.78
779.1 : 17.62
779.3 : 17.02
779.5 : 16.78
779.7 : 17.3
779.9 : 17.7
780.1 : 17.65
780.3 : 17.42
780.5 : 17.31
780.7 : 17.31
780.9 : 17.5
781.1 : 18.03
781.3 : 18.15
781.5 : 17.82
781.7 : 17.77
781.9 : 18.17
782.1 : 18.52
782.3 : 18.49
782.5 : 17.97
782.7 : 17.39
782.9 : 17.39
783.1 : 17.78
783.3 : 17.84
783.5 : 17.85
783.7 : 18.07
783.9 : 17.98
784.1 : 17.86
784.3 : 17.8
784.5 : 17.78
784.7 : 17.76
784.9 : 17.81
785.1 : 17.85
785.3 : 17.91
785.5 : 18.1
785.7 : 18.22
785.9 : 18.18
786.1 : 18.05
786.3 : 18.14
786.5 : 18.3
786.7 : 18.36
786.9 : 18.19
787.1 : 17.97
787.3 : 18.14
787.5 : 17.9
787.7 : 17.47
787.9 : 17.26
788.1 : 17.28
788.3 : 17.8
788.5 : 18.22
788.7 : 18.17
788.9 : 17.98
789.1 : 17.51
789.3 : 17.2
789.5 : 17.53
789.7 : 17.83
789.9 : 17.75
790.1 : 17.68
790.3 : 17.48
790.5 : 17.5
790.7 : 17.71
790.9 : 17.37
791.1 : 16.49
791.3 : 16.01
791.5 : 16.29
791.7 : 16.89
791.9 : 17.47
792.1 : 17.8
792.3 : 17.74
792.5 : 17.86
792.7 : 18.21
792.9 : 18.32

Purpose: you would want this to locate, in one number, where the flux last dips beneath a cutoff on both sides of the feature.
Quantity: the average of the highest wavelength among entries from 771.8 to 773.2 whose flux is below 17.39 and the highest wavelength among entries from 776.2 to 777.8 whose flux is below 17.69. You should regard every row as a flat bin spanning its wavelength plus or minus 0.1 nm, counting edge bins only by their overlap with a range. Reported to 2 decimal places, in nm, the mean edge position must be 774.30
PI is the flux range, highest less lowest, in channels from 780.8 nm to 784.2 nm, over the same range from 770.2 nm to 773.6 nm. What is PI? 0.81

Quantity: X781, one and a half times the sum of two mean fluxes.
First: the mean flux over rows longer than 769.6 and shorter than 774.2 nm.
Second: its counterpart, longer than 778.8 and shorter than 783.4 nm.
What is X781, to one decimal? 52.2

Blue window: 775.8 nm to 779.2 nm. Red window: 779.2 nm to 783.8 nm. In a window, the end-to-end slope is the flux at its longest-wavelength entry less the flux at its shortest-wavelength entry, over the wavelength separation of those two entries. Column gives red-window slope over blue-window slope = 4.8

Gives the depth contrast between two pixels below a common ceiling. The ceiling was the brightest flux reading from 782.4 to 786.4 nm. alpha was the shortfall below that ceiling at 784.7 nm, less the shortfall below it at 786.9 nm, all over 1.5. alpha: 0.29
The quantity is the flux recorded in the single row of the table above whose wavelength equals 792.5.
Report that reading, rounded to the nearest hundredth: 17.86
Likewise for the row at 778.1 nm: 19.14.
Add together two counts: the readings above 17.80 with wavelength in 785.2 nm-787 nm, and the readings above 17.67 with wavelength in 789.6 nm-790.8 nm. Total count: 13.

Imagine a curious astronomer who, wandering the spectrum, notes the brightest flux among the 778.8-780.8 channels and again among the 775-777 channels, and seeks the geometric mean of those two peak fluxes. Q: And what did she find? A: 17.8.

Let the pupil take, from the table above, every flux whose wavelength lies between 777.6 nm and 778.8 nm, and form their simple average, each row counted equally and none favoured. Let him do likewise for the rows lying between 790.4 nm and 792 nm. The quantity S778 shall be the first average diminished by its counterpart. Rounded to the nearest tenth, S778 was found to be 1.4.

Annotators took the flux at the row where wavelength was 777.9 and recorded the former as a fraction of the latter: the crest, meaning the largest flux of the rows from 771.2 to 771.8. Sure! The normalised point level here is 1.10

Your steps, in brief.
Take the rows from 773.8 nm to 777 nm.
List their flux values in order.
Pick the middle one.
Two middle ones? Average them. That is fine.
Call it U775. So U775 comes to 17.4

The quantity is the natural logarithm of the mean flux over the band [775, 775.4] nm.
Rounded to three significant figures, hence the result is 2.81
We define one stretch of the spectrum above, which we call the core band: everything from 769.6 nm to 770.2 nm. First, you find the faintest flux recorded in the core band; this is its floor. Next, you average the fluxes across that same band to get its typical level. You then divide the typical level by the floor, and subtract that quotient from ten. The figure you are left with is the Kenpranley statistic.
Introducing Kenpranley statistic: 8.99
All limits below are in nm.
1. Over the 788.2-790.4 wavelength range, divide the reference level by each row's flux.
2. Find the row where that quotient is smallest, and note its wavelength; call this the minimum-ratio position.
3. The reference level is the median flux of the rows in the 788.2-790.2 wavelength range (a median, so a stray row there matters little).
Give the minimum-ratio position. 788.5 nm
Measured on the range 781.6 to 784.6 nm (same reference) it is 782.1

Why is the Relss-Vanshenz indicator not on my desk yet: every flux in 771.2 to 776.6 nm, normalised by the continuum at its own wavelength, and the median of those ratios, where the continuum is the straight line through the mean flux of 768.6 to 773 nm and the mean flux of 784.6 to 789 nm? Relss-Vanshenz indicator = 1.00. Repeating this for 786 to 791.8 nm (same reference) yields 0.97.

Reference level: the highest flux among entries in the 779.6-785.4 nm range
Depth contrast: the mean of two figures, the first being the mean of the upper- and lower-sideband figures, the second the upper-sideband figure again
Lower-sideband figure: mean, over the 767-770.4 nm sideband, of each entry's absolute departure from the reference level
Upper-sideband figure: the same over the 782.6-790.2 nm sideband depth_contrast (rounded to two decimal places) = 0.85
